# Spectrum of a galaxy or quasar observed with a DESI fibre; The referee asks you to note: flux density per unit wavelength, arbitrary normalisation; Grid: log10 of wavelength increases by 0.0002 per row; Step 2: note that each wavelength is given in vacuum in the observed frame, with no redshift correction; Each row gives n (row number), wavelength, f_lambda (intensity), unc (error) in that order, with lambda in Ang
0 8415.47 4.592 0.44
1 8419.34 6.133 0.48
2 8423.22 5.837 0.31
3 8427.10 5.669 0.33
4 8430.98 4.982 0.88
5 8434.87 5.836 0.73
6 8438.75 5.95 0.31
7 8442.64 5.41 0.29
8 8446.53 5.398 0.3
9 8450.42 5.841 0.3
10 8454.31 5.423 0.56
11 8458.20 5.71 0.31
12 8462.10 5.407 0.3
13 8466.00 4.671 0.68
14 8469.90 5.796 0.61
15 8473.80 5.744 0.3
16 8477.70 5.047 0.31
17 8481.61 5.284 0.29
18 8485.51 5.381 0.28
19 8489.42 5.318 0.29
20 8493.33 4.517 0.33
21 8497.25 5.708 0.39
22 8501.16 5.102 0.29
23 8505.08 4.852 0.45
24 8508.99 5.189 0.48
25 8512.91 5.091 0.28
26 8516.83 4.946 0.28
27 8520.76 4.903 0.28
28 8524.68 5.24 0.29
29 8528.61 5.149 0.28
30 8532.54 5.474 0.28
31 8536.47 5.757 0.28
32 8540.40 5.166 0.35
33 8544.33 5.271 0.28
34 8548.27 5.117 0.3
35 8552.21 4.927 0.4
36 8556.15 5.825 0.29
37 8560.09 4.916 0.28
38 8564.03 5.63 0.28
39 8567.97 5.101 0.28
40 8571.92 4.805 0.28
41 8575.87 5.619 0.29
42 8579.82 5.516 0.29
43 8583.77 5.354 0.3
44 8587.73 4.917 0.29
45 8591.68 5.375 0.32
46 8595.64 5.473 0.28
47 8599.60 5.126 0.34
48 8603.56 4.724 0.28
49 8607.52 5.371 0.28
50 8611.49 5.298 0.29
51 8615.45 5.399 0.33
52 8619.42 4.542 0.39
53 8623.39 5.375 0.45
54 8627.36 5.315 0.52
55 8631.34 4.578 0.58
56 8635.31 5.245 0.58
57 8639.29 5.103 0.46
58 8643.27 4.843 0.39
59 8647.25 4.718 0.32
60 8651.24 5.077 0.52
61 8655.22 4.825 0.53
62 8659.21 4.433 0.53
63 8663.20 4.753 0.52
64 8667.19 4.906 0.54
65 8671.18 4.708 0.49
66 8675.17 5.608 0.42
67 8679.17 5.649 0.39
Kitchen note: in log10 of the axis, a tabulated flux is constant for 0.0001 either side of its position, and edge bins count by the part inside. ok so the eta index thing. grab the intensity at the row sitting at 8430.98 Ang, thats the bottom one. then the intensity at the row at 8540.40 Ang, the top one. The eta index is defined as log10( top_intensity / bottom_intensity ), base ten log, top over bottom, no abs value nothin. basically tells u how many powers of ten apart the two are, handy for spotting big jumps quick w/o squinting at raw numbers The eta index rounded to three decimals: 0.016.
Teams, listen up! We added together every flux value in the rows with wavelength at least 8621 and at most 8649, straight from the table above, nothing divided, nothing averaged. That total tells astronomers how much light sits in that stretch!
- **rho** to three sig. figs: 35.2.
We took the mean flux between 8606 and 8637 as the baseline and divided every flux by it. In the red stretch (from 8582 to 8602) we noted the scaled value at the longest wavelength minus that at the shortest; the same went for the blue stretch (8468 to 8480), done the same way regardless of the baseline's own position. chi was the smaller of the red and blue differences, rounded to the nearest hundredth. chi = -0.15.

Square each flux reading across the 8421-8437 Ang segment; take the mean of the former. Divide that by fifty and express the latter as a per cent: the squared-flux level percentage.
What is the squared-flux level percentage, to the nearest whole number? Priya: 63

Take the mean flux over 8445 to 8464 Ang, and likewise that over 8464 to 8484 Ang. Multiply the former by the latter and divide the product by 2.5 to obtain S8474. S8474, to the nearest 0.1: 11.8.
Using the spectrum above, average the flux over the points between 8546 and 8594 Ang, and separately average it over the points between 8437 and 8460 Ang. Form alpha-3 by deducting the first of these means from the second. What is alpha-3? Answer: 0.4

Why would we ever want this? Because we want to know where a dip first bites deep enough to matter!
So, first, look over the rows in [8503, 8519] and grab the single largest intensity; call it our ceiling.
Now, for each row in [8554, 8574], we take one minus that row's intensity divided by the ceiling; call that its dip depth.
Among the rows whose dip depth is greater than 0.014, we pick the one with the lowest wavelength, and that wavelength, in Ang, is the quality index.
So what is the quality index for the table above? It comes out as 8560.09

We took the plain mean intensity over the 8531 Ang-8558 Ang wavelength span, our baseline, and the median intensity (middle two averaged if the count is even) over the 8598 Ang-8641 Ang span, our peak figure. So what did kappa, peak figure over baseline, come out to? 0.98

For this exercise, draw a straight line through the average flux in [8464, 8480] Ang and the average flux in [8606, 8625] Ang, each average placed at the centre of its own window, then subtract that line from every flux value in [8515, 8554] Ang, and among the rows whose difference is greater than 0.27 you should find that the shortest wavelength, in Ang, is 8536.47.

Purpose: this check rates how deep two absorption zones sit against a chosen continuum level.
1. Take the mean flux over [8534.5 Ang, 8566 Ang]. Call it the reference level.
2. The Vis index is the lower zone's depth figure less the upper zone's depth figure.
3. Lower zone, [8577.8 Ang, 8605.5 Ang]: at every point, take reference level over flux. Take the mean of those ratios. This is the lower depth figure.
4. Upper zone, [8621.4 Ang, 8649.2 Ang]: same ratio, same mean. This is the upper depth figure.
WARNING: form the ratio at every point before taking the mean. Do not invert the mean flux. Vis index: -0.039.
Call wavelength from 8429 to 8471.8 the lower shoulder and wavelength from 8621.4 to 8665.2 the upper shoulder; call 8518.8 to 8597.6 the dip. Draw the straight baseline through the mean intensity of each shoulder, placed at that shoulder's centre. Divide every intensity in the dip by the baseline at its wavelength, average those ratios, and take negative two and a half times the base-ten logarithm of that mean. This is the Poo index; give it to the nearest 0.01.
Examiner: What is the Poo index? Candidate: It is -0.02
